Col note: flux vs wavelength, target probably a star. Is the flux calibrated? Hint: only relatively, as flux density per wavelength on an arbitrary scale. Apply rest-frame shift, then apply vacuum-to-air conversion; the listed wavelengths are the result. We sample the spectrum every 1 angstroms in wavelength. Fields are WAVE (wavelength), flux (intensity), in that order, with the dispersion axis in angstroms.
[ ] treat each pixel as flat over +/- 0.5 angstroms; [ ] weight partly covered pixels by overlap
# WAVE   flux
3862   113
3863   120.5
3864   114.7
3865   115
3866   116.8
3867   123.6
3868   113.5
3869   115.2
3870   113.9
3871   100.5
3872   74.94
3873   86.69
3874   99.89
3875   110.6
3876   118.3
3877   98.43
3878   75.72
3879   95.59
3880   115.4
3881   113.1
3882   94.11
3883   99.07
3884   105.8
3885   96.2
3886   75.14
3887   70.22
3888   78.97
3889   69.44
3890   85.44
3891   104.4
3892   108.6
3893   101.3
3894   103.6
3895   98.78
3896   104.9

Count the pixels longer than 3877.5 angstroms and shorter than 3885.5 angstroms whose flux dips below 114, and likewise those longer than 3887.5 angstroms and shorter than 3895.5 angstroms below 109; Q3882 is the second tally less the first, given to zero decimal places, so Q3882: 1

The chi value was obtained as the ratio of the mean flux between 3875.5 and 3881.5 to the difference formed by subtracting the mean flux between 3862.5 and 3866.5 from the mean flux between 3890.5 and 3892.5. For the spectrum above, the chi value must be -10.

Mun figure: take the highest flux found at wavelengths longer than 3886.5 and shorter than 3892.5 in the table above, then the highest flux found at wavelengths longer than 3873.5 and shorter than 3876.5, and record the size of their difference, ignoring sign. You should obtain 9.7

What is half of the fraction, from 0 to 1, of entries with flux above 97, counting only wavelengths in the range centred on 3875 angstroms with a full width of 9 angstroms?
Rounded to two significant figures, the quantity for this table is 0.28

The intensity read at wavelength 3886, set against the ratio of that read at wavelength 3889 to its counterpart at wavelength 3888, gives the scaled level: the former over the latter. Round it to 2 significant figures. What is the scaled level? 85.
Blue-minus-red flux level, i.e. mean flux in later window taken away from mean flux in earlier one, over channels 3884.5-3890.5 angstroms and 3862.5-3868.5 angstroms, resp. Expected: 38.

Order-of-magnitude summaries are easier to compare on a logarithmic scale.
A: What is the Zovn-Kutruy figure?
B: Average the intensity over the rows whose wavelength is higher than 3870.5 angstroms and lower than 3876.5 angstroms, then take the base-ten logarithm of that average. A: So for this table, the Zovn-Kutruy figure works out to 1.99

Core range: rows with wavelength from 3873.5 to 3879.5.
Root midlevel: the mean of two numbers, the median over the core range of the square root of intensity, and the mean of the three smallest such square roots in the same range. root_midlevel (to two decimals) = 9.71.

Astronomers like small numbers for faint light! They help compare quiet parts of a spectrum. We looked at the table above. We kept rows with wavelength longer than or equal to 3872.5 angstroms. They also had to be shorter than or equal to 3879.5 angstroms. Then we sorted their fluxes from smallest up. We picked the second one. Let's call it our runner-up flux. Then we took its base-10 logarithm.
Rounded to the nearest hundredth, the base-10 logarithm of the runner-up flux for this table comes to 1.94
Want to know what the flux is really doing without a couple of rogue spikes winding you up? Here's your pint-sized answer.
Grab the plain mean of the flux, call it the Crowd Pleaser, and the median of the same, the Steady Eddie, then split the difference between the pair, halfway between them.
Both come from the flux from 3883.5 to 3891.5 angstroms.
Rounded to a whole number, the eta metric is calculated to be 84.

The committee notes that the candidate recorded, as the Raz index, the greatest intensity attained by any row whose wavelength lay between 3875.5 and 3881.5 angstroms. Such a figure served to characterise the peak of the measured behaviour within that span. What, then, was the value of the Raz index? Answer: 118.3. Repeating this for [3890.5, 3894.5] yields 108.6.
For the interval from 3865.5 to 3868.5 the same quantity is 123.6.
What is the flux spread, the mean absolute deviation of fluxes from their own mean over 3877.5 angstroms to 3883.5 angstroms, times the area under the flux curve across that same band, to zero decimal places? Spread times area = 6142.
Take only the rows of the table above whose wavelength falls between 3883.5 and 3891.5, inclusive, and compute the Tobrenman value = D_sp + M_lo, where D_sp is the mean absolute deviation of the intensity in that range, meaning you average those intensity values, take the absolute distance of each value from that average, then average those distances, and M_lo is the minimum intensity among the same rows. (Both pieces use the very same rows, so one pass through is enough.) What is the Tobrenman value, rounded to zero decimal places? 82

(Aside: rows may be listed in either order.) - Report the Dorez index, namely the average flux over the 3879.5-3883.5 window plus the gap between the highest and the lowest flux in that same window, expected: 127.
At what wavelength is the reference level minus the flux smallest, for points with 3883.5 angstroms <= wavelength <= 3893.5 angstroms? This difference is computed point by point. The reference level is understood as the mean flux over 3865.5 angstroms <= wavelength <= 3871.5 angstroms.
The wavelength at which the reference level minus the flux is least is 3892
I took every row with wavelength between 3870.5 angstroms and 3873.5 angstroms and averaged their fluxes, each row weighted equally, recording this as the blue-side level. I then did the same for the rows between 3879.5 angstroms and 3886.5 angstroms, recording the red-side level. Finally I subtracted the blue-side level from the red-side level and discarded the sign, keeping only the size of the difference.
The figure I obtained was 12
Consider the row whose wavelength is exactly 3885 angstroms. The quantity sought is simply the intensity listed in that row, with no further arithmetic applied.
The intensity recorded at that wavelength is 96.2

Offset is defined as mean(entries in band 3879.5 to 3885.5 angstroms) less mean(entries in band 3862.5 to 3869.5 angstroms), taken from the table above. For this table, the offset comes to -13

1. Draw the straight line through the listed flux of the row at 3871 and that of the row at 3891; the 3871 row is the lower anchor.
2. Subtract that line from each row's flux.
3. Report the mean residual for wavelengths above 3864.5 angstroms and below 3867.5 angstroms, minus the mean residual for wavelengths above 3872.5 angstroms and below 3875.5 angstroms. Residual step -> 21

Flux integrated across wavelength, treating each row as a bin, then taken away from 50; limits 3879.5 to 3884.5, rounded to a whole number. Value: -477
